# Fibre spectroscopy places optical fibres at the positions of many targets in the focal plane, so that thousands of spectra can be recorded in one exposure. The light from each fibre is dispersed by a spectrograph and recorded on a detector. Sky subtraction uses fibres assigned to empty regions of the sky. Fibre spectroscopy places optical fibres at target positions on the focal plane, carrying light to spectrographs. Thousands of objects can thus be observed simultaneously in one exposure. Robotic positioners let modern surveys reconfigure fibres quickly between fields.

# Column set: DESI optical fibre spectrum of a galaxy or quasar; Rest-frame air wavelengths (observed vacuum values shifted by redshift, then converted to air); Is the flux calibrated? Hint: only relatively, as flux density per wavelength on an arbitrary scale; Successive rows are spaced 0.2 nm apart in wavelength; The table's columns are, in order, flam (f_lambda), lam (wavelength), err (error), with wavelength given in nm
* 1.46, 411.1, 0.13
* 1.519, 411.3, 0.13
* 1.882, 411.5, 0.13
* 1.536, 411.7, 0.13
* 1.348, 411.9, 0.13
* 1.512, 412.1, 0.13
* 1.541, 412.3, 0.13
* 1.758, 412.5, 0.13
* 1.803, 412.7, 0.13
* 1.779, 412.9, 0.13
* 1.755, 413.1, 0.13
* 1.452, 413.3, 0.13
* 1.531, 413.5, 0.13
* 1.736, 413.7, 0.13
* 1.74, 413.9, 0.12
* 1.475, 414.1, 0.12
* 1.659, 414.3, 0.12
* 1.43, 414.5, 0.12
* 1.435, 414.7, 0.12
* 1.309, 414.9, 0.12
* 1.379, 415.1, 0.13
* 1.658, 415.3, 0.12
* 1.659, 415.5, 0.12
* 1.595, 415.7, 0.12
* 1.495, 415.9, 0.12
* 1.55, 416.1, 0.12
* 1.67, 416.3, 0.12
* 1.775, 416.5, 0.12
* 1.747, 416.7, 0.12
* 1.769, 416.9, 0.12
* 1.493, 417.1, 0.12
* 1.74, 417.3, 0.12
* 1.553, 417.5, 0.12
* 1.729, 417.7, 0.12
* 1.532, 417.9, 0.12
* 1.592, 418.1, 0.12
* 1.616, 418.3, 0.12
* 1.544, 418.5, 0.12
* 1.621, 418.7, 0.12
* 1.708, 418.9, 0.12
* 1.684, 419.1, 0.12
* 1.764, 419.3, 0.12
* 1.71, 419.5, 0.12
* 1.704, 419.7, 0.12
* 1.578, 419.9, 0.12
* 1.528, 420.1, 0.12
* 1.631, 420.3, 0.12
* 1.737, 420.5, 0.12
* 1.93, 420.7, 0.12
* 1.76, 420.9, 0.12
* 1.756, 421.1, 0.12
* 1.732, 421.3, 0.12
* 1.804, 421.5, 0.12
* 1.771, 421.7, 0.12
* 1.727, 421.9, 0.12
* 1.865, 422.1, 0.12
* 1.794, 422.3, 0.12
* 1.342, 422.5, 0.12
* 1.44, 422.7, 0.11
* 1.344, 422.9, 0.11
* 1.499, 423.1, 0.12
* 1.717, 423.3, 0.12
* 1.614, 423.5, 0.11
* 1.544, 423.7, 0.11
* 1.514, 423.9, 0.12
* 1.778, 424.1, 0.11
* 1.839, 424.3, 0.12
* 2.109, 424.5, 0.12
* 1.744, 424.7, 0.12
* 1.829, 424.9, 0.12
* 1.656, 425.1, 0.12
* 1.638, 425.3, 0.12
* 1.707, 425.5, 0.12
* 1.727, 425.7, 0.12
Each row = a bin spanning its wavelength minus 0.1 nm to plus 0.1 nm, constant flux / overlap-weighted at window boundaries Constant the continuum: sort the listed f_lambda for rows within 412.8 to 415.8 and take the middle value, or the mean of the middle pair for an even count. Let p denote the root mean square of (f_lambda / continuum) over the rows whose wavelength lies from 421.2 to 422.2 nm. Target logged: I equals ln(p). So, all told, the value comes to 0.11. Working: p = 1.12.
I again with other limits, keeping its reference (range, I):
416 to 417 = 0.07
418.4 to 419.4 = 0.04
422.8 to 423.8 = -0.03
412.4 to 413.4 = 0.07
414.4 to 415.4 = -0.10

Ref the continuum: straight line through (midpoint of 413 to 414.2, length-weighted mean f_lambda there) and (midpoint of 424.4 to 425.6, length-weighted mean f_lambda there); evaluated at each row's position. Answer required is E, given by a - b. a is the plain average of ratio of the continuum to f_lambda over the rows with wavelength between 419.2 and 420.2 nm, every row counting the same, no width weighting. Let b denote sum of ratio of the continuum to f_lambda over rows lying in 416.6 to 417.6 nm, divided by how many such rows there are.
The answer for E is 0.023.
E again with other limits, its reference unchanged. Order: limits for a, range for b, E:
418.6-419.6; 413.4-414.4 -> 0.000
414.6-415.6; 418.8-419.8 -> 0.119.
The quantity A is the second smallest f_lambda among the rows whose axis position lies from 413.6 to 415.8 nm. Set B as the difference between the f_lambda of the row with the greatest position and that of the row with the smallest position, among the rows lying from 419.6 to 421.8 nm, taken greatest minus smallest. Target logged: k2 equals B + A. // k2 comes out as 1.45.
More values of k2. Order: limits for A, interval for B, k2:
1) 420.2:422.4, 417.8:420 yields 1.77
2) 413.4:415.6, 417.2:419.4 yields 1.40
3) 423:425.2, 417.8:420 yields 1.56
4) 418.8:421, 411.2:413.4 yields 1.51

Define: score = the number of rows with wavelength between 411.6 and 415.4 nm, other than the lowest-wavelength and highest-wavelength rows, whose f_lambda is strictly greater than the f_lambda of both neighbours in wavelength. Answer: 4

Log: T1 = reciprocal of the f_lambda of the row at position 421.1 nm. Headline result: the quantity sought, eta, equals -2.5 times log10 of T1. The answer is 0.61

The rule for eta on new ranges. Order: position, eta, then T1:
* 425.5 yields 0.58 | 0.586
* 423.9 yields 0.45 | 0.661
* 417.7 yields 0.59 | 0.578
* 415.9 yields 0.44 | 0.669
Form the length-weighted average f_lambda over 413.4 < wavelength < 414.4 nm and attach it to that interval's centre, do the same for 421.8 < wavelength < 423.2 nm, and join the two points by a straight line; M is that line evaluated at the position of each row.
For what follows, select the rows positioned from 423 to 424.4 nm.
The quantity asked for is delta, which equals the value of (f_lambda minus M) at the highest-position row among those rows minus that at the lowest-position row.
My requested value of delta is 0.35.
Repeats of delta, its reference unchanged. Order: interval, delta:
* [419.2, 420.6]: -0.02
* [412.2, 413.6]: 0.00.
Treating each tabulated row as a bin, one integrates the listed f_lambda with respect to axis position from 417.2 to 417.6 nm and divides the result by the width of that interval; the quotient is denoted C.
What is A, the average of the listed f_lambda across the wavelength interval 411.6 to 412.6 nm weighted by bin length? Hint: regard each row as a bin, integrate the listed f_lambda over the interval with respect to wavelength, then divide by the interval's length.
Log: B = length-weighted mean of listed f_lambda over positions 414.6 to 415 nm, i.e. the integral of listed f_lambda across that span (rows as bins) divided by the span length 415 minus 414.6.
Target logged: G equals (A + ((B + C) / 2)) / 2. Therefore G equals 1.52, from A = 1.54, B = 1.37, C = 1.65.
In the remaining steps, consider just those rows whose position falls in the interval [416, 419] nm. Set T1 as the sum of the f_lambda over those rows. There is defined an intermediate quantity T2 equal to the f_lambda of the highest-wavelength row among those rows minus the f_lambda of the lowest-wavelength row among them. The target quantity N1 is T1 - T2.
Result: 24.5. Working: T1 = 24.6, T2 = 0.16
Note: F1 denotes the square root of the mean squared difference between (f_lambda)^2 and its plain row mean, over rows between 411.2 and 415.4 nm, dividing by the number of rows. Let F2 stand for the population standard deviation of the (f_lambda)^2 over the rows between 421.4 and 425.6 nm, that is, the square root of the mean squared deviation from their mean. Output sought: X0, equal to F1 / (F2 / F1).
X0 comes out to 0.44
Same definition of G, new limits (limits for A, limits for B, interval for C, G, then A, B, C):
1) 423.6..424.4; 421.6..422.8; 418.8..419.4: 1.68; 1.67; 1.66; 1.72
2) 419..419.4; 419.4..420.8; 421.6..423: 1.69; 1.72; 1.69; 1.61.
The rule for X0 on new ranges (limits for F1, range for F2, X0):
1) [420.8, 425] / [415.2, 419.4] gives 1.26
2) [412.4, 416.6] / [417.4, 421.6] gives 0.62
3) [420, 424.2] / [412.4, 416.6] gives 0.59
